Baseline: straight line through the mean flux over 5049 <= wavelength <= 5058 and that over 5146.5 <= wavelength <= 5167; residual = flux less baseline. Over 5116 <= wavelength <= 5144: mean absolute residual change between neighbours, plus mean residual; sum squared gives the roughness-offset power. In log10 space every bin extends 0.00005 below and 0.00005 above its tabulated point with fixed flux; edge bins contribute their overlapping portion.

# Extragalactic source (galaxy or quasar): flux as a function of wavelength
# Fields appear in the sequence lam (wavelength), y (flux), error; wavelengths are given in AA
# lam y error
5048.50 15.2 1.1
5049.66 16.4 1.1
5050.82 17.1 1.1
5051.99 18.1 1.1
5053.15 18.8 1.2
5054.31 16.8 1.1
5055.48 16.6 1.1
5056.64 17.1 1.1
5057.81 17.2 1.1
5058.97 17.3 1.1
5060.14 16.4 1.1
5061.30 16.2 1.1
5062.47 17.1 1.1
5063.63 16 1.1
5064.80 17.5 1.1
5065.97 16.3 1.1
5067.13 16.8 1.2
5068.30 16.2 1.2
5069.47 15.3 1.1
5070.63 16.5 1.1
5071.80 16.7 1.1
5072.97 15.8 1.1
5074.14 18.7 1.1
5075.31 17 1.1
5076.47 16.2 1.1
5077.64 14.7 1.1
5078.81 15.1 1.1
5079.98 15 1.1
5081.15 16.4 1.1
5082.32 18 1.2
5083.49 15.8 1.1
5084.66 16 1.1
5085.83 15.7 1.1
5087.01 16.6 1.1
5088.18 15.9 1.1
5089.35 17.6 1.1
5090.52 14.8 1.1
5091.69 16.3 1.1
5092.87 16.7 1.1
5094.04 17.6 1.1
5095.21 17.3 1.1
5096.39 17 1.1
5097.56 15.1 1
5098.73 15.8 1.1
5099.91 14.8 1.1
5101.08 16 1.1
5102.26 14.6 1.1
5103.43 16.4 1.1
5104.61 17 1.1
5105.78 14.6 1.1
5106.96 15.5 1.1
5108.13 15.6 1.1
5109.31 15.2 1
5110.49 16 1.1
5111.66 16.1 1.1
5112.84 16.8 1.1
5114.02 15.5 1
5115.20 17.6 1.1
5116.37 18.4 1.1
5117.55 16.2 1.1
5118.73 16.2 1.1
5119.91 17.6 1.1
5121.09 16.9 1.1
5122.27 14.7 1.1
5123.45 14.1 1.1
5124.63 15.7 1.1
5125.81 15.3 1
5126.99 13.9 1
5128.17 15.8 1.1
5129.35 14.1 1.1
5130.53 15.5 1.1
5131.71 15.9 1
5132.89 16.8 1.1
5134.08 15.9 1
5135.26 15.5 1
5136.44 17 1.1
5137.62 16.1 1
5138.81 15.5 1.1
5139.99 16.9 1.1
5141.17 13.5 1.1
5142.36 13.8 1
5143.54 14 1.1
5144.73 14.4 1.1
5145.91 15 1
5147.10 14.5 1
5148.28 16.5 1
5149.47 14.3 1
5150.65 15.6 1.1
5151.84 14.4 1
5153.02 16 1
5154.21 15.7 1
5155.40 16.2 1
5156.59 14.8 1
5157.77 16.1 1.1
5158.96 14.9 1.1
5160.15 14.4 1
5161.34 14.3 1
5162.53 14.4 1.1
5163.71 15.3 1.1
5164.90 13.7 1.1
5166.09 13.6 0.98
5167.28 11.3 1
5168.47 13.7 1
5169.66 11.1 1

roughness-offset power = 1.5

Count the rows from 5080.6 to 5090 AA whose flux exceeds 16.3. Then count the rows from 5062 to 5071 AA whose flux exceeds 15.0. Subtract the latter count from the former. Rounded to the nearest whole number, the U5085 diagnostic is -4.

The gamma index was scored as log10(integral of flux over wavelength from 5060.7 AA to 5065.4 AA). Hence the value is 1.89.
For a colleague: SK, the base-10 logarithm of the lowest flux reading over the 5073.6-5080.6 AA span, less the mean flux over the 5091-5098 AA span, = -15.5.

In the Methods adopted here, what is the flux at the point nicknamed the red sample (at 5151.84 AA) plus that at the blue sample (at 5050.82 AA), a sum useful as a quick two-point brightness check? 31.5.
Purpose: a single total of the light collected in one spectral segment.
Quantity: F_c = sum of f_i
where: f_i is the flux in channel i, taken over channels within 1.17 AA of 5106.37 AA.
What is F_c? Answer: 30.1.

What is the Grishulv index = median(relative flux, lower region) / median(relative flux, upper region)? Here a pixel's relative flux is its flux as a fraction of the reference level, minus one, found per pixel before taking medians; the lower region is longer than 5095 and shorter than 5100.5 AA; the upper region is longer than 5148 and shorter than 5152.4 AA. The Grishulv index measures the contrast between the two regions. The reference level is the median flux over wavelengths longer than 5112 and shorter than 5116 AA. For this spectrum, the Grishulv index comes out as 0.56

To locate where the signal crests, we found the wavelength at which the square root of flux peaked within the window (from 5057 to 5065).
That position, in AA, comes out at 5064.80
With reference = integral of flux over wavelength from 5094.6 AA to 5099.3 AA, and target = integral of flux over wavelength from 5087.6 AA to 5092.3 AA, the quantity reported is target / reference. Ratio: 0.99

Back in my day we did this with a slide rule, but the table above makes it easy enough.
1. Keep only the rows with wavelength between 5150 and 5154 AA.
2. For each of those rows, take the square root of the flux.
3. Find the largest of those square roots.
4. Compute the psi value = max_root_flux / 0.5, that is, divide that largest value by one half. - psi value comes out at 8.00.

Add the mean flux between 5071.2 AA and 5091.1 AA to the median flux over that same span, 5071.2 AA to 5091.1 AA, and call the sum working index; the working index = 32.2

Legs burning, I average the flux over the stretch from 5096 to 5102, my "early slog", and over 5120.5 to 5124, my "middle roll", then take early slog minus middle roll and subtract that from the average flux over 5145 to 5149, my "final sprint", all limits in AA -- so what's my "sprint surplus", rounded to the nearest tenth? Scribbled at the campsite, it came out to 14.8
